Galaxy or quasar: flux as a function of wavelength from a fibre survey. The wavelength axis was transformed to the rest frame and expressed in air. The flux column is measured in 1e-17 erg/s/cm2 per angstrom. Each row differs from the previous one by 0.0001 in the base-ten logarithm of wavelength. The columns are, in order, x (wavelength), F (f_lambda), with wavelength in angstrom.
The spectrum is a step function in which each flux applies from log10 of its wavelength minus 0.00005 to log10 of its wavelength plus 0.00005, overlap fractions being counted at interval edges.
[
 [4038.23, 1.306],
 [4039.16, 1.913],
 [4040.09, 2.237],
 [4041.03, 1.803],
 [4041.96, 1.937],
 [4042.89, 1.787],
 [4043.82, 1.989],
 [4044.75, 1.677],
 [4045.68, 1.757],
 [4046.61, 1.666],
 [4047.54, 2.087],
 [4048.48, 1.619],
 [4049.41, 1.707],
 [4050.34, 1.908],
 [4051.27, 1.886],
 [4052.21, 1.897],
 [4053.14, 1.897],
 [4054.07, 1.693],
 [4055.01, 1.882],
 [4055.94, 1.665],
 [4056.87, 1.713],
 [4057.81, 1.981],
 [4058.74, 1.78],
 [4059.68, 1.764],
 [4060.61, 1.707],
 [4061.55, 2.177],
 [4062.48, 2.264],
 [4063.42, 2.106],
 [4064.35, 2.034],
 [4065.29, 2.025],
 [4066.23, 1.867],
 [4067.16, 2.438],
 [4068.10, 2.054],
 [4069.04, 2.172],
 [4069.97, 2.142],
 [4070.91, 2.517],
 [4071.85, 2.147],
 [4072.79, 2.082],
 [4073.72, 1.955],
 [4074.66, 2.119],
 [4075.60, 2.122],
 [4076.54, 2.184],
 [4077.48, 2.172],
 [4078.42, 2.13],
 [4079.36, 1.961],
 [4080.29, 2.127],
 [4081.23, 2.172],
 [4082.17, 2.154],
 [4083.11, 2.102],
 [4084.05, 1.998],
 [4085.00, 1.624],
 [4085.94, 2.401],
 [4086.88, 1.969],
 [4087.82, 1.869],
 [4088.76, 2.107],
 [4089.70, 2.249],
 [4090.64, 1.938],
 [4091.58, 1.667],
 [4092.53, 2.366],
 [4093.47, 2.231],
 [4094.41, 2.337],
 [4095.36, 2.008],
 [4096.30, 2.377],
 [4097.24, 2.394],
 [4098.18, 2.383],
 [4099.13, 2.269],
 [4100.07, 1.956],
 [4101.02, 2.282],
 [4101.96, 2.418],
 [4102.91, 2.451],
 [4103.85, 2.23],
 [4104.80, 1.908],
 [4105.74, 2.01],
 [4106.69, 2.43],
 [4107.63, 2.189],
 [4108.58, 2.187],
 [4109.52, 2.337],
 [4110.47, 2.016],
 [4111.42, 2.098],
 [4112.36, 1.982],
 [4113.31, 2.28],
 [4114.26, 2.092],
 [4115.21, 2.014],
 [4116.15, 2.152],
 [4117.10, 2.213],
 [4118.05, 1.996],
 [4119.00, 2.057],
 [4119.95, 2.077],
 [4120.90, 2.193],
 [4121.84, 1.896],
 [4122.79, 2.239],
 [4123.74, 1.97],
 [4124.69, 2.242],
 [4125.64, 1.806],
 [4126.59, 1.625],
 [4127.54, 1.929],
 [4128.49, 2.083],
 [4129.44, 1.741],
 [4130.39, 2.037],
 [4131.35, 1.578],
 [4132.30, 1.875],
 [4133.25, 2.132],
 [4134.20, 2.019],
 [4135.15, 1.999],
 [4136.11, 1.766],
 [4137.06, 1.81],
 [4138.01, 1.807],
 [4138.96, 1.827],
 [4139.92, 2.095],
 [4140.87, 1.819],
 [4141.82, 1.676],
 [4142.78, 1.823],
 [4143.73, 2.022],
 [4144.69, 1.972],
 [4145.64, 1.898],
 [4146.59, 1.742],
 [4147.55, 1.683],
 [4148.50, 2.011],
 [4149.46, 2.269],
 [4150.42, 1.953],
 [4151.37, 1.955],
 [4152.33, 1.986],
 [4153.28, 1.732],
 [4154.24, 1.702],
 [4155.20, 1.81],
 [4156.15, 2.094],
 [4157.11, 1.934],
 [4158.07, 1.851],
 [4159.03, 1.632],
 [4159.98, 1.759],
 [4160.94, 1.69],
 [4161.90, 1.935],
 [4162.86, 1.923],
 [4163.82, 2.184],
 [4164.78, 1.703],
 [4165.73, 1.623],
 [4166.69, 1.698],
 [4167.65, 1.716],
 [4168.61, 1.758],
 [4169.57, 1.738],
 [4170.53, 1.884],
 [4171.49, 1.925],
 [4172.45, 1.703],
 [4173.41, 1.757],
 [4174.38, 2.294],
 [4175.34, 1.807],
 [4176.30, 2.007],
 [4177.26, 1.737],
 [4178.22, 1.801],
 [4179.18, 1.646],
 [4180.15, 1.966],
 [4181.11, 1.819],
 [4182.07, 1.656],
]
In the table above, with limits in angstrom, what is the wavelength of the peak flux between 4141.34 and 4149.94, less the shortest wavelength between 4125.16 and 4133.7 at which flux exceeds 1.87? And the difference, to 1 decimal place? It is 21.9 angstrom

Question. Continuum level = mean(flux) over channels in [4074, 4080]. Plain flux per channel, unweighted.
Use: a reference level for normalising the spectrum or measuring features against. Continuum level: 2.11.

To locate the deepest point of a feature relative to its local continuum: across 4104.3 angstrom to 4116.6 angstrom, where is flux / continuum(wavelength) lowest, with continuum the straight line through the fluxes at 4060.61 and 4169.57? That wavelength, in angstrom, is 4104.80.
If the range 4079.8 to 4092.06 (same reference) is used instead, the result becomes 4085.00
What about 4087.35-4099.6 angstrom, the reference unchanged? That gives 4091.58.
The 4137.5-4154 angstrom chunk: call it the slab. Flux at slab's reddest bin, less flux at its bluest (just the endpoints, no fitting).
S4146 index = -0.075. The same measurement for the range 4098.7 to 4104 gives -0.039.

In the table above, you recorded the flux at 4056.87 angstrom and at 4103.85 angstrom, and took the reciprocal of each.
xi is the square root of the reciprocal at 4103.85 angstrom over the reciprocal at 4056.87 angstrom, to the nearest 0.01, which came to 0.88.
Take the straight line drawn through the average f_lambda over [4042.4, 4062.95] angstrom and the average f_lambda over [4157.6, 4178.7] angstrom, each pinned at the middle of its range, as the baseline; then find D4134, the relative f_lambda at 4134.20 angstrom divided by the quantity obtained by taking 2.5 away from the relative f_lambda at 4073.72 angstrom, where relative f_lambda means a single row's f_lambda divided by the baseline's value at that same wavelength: -0.77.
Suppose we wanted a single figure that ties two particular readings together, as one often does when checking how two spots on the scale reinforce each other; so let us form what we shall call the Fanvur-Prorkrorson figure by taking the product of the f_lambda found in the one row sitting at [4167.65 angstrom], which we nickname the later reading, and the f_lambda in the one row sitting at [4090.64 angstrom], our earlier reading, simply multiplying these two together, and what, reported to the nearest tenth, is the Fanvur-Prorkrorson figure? 3.3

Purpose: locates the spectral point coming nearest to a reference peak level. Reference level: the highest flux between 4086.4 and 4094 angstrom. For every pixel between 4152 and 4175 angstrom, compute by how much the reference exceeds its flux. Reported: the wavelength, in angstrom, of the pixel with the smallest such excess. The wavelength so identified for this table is 4174.38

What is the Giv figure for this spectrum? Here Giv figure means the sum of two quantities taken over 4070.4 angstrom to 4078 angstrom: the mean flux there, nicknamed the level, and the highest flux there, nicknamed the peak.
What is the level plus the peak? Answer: 4.68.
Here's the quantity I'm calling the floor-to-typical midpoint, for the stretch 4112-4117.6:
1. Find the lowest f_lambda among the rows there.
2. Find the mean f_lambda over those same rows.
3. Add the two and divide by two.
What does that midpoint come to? 2.05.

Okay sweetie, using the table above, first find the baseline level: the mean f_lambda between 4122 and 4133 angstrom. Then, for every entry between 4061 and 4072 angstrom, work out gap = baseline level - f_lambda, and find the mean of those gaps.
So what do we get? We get -0.2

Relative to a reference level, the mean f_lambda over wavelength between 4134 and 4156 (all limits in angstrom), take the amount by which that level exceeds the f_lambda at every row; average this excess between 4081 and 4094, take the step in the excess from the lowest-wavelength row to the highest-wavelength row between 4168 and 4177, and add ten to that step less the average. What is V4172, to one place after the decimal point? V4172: 9.9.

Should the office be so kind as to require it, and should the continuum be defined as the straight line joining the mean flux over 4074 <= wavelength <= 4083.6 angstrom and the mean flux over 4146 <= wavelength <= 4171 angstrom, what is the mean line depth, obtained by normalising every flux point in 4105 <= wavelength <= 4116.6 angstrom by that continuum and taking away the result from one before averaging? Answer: -0.07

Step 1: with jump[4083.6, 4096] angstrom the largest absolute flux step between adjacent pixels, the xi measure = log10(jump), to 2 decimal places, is -0.11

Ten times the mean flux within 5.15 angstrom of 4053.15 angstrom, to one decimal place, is 18.0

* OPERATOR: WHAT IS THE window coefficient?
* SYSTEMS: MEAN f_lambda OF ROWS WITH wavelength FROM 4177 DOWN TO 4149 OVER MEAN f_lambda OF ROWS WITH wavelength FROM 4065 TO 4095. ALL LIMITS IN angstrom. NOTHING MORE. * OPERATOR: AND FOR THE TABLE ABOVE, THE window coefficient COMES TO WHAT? 0.88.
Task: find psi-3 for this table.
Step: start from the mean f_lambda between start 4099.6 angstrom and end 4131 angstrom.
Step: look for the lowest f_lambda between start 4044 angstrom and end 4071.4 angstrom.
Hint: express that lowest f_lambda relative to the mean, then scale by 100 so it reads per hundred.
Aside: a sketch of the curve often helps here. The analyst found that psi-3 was 77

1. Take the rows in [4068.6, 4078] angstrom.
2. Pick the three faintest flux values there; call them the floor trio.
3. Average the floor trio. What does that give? 2.05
